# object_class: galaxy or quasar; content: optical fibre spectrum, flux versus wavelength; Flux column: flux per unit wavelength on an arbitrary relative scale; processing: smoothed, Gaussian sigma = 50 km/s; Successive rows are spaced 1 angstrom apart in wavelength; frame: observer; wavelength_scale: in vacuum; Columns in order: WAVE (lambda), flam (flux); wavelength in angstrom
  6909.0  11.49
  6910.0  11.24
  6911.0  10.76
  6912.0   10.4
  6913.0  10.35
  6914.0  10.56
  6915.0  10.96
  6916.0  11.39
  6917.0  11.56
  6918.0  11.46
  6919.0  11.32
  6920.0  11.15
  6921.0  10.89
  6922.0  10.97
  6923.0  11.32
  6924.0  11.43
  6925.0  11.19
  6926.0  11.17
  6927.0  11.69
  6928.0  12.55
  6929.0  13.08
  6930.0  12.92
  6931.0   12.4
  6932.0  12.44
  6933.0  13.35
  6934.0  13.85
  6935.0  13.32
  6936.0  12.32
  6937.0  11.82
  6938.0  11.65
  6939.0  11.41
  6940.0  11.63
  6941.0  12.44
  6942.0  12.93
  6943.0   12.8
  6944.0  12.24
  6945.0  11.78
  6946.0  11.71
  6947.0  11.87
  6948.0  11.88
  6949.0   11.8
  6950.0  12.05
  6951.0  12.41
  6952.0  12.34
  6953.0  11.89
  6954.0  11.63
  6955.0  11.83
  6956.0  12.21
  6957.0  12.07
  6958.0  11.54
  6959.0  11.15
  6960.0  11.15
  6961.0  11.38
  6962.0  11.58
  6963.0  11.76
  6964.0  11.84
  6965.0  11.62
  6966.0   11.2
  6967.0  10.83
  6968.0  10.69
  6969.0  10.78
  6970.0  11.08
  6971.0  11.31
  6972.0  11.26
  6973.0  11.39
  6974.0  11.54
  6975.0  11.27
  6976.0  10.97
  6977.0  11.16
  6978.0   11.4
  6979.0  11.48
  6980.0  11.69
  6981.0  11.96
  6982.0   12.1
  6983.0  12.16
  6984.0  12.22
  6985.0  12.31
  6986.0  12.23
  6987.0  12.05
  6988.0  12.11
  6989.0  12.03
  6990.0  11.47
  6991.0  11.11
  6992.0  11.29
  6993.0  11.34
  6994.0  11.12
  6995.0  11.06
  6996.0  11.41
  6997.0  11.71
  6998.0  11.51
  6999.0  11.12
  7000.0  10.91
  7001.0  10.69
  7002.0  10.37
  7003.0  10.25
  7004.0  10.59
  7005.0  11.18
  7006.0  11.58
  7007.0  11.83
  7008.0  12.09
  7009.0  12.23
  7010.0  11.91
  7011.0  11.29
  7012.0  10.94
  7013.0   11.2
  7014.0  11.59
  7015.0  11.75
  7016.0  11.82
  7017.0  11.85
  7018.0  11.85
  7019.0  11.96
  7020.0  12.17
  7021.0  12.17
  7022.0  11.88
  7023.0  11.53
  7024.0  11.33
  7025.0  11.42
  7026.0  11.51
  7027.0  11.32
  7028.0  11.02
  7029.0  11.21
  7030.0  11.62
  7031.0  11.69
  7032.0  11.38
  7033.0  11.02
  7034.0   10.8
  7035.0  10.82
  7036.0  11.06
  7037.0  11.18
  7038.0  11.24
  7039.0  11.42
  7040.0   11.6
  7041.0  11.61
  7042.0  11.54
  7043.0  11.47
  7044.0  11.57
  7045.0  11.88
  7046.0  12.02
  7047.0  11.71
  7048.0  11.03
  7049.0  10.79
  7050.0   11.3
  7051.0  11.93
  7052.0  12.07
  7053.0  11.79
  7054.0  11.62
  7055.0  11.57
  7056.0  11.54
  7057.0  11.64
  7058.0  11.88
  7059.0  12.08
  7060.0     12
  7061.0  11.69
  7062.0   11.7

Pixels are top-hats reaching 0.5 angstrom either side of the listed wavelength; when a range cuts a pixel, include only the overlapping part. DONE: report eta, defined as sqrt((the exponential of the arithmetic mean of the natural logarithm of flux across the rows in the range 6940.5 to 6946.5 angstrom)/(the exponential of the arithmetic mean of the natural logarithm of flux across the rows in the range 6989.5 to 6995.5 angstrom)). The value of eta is 1.05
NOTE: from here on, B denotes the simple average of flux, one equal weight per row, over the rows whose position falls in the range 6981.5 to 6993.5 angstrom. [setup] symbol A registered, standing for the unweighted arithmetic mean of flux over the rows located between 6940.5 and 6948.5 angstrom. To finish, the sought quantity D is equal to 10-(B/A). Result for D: 9.03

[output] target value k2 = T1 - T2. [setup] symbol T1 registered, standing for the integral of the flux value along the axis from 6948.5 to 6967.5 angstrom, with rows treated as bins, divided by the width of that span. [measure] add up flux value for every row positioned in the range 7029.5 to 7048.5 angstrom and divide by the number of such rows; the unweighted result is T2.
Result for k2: 0.3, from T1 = 11.7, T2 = 11.4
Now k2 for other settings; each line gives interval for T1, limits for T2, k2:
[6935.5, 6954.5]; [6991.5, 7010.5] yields 0.8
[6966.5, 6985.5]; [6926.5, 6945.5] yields -1.0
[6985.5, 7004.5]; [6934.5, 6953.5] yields -0.8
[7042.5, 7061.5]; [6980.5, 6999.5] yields 0.0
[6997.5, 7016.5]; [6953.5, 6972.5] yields -0.1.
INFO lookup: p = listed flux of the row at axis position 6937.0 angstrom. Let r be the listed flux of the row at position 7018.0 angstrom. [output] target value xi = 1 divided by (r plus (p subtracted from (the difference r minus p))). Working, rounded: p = 11.82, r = 11.85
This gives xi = 16.7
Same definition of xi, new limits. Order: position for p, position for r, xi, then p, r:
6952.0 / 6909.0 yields -0.6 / 12.34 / 11.49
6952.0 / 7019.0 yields -1.3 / 12.34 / 11.96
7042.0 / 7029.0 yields -1.5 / 11.54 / 11.21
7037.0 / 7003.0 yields -0.5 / 11.18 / 10.25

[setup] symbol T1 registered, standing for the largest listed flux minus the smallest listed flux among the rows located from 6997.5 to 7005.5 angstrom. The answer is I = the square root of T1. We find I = 1.12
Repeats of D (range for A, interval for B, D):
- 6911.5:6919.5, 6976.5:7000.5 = 8.94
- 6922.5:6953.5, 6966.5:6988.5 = 9.05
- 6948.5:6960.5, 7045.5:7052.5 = 9.02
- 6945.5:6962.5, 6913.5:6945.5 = 8.99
